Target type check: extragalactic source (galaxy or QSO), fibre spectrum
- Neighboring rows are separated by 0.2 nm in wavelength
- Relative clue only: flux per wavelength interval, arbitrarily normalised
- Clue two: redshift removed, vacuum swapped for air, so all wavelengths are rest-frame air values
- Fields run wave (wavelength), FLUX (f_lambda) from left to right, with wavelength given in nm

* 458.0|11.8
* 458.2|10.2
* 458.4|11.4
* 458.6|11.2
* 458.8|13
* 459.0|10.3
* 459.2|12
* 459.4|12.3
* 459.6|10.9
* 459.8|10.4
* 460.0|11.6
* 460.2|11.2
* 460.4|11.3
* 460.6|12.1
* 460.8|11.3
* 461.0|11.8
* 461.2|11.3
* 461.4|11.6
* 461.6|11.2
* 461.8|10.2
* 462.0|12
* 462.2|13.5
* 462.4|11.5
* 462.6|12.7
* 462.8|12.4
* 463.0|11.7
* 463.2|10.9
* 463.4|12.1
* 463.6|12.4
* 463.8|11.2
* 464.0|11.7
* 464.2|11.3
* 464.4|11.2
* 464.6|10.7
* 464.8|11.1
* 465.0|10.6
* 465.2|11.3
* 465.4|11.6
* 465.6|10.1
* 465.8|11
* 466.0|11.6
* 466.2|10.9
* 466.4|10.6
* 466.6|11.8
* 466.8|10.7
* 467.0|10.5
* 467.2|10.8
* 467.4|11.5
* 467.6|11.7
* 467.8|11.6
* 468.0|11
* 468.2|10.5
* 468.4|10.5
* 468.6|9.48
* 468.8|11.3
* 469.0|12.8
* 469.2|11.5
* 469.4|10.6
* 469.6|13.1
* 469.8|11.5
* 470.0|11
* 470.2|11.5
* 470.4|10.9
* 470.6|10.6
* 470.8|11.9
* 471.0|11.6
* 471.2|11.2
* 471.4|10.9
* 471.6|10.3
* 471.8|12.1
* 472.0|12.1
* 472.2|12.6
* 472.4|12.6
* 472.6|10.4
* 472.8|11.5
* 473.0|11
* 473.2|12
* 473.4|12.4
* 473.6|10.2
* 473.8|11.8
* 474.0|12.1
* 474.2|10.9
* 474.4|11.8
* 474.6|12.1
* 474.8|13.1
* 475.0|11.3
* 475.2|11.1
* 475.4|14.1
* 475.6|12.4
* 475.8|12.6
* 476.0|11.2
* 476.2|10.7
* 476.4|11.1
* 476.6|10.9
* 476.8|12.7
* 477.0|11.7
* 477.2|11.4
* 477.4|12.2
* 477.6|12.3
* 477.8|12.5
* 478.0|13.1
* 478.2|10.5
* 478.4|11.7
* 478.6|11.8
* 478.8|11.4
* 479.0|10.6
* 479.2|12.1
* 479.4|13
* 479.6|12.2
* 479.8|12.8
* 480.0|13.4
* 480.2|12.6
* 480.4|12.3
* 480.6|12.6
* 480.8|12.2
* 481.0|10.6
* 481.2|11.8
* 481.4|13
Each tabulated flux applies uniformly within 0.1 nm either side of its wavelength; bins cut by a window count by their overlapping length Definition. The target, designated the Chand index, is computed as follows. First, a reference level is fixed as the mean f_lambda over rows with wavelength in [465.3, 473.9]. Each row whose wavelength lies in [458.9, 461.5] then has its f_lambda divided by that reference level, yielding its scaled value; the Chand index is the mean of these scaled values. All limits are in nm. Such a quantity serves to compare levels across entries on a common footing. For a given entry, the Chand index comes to 1.009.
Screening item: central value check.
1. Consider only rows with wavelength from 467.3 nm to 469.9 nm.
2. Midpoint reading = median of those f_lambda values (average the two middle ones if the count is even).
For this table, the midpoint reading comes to 11.5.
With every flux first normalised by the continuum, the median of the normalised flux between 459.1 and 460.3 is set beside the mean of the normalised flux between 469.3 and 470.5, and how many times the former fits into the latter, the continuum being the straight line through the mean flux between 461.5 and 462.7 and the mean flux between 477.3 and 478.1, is 0.97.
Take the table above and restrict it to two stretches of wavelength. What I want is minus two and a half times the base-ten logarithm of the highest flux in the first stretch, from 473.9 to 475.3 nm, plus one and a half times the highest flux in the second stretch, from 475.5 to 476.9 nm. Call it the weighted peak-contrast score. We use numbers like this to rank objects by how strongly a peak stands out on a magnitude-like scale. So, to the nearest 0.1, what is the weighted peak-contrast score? 16.3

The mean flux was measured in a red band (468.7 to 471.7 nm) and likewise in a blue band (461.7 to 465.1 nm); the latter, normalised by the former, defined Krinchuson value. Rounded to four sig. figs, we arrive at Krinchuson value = 1.019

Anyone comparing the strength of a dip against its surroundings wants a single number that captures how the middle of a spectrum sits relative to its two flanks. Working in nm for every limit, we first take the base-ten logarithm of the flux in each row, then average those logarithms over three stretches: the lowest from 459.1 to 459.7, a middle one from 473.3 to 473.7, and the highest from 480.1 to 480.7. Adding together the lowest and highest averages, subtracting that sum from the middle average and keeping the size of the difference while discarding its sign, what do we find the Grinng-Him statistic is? 1.11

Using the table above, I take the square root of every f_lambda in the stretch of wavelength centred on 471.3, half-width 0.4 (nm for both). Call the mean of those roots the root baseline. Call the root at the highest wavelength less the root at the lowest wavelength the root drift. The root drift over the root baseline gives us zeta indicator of -0.059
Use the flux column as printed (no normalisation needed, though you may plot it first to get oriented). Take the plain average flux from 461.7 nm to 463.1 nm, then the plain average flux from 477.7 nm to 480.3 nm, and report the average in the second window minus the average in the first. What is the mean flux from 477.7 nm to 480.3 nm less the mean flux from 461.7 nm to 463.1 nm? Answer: 0.1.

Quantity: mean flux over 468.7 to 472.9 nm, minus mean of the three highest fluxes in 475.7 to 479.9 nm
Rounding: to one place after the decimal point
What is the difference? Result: -1.4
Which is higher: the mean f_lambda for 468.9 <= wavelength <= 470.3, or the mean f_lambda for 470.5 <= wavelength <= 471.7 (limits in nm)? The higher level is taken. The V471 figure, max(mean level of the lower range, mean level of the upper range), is 11.71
